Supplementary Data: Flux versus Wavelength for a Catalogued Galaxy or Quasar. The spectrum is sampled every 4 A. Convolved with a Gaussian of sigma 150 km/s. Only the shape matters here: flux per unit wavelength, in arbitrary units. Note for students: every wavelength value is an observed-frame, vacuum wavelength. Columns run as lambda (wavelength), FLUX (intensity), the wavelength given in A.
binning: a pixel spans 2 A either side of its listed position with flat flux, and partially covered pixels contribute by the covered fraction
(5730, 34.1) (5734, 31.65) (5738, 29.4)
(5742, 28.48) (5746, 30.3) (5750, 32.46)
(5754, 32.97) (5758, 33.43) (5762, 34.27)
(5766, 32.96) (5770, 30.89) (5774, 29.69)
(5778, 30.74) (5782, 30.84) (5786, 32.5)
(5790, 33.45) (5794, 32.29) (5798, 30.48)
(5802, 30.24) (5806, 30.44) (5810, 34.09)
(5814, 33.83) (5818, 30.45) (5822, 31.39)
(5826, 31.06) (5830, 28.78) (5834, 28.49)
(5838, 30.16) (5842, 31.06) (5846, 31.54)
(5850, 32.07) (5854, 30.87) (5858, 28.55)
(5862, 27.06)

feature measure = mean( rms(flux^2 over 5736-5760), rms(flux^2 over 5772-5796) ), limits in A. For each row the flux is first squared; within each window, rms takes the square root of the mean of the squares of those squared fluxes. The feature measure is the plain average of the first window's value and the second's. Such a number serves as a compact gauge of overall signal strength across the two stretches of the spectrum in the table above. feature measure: 992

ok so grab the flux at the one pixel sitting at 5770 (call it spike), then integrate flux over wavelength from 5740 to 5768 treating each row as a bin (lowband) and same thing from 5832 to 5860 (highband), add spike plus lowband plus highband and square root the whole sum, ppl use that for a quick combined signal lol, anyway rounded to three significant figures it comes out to 42.2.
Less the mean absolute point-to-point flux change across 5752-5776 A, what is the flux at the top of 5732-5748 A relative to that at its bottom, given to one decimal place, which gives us -2.5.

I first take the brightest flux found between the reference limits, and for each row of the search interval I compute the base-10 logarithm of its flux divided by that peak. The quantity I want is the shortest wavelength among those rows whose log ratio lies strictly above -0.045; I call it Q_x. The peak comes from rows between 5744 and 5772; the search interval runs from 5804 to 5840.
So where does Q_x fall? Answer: 5810 A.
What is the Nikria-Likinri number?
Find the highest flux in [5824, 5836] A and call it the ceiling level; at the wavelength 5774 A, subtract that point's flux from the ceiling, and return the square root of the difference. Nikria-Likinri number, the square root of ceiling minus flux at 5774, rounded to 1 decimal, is 1.2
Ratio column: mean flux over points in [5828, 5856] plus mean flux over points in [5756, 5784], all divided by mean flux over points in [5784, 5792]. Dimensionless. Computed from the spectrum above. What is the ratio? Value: 1.89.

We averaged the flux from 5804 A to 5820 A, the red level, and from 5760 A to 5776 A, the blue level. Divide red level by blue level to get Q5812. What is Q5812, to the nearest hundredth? 1.01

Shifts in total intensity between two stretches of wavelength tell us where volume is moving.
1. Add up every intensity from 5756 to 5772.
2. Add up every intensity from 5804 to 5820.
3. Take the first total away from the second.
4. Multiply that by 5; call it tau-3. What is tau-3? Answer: -14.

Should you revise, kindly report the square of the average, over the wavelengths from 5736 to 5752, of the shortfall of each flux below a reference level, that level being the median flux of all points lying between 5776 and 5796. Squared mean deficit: 5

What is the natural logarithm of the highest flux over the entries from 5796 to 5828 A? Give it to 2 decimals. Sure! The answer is 3.53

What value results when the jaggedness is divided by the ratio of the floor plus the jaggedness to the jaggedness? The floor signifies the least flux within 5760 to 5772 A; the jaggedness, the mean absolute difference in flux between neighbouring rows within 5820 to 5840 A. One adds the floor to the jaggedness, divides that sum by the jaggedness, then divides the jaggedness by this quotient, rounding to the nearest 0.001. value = 0.041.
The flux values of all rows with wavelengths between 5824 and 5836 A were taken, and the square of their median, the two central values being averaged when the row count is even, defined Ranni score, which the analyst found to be 828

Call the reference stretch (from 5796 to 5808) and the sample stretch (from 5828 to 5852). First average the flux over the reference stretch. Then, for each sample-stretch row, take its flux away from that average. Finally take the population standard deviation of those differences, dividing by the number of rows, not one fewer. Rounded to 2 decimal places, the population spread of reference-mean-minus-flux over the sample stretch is 1.34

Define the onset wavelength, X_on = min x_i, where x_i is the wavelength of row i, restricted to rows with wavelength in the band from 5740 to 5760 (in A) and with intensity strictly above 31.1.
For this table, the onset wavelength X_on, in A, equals 5750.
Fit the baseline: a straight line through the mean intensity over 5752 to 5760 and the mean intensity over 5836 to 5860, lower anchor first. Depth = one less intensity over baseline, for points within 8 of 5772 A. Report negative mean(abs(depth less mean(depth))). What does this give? -0.0264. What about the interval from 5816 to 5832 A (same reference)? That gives -0.0257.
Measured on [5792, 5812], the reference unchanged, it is -0.0422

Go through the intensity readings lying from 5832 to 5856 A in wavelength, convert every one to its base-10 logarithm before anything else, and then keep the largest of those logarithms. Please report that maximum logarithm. 1.51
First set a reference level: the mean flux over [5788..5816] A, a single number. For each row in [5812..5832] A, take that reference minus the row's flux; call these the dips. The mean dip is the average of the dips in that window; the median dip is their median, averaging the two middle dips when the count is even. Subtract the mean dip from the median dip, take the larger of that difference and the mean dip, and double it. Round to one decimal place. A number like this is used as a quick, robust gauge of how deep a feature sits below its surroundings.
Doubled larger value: 2.0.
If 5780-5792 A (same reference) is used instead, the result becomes -0.3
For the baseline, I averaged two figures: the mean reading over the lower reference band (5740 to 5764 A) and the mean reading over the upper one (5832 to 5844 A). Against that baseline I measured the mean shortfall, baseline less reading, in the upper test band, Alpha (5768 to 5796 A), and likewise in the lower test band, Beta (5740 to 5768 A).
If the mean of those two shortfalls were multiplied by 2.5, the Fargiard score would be -2.2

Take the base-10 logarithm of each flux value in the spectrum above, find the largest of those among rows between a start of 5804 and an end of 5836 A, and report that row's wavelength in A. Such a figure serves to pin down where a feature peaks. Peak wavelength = 5810 A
